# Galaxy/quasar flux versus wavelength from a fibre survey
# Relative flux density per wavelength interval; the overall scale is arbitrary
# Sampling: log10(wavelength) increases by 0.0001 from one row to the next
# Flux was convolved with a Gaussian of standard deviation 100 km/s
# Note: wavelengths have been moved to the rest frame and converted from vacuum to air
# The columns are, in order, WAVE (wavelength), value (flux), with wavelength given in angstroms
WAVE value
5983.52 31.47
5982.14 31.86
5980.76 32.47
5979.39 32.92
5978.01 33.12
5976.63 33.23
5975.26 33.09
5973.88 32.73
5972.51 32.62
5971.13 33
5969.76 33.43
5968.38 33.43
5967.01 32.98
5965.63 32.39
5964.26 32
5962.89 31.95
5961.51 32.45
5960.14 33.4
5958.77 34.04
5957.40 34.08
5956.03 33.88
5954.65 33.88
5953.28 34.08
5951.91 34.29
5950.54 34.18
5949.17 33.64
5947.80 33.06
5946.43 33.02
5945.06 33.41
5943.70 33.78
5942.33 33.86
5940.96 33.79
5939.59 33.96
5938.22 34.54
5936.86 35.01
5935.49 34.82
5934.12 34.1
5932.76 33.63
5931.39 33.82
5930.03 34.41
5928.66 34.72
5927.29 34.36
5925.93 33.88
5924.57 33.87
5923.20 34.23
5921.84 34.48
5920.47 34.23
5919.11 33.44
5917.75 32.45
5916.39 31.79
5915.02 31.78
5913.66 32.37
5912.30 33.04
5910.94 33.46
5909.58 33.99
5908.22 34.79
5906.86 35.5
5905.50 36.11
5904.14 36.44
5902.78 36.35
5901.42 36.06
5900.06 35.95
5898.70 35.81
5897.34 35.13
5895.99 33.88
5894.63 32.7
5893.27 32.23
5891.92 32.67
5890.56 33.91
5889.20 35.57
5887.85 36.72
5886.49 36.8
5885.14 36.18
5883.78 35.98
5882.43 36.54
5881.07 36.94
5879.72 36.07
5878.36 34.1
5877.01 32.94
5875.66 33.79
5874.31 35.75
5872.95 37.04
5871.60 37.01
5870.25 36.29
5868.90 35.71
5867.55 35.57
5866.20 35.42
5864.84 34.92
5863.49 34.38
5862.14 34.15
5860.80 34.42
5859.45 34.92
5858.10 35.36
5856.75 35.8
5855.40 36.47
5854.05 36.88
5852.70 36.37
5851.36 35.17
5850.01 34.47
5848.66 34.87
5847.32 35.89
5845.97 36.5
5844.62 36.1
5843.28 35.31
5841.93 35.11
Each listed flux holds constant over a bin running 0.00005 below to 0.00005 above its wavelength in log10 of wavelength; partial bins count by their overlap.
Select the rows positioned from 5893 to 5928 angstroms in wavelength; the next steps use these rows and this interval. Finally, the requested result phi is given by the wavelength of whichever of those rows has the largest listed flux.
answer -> 5904.14 angstroms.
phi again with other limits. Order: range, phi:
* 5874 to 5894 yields 5881.07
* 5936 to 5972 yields 5936.86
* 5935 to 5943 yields 5936.86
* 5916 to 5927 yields 5921.84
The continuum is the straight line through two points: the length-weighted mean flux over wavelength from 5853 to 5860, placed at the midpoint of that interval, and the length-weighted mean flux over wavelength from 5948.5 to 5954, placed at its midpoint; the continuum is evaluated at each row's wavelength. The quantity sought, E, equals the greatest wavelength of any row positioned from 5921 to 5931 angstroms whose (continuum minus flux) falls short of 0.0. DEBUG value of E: 5928.66 angstroms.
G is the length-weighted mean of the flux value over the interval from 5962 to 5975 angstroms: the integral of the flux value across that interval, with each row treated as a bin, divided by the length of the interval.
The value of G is 32.7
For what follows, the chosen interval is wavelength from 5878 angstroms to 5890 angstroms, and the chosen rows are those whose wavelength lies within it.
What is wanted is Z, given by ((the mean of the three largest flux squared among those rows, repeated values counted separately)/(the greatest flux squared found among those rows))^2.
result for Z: 0.987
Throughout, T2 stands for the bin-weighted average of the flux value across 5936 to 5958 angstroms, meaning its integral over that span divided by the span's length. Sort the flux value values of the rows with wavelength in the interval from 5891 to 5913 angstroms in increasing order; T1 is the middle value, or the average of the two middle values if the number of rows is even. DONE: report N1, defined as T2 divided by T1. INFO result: 0.97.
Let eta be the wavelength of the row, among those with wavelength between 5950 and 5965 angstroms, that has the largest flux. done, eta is 5951.91 angstroms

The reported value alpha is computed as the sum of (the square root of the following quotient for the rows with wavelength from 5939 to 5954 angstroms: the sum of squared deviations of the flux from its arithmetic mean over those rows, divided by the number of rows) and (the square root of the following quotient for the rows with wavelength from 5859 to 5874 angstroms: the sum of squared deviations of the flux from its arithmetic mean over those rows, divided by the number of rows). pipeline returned 1.4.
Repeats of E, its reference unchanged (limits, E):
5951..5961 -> 5958.77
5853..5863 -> 5855.40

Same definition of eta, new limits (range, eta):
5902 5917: 5904.14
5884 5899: 5886.49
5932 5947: 5936.86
